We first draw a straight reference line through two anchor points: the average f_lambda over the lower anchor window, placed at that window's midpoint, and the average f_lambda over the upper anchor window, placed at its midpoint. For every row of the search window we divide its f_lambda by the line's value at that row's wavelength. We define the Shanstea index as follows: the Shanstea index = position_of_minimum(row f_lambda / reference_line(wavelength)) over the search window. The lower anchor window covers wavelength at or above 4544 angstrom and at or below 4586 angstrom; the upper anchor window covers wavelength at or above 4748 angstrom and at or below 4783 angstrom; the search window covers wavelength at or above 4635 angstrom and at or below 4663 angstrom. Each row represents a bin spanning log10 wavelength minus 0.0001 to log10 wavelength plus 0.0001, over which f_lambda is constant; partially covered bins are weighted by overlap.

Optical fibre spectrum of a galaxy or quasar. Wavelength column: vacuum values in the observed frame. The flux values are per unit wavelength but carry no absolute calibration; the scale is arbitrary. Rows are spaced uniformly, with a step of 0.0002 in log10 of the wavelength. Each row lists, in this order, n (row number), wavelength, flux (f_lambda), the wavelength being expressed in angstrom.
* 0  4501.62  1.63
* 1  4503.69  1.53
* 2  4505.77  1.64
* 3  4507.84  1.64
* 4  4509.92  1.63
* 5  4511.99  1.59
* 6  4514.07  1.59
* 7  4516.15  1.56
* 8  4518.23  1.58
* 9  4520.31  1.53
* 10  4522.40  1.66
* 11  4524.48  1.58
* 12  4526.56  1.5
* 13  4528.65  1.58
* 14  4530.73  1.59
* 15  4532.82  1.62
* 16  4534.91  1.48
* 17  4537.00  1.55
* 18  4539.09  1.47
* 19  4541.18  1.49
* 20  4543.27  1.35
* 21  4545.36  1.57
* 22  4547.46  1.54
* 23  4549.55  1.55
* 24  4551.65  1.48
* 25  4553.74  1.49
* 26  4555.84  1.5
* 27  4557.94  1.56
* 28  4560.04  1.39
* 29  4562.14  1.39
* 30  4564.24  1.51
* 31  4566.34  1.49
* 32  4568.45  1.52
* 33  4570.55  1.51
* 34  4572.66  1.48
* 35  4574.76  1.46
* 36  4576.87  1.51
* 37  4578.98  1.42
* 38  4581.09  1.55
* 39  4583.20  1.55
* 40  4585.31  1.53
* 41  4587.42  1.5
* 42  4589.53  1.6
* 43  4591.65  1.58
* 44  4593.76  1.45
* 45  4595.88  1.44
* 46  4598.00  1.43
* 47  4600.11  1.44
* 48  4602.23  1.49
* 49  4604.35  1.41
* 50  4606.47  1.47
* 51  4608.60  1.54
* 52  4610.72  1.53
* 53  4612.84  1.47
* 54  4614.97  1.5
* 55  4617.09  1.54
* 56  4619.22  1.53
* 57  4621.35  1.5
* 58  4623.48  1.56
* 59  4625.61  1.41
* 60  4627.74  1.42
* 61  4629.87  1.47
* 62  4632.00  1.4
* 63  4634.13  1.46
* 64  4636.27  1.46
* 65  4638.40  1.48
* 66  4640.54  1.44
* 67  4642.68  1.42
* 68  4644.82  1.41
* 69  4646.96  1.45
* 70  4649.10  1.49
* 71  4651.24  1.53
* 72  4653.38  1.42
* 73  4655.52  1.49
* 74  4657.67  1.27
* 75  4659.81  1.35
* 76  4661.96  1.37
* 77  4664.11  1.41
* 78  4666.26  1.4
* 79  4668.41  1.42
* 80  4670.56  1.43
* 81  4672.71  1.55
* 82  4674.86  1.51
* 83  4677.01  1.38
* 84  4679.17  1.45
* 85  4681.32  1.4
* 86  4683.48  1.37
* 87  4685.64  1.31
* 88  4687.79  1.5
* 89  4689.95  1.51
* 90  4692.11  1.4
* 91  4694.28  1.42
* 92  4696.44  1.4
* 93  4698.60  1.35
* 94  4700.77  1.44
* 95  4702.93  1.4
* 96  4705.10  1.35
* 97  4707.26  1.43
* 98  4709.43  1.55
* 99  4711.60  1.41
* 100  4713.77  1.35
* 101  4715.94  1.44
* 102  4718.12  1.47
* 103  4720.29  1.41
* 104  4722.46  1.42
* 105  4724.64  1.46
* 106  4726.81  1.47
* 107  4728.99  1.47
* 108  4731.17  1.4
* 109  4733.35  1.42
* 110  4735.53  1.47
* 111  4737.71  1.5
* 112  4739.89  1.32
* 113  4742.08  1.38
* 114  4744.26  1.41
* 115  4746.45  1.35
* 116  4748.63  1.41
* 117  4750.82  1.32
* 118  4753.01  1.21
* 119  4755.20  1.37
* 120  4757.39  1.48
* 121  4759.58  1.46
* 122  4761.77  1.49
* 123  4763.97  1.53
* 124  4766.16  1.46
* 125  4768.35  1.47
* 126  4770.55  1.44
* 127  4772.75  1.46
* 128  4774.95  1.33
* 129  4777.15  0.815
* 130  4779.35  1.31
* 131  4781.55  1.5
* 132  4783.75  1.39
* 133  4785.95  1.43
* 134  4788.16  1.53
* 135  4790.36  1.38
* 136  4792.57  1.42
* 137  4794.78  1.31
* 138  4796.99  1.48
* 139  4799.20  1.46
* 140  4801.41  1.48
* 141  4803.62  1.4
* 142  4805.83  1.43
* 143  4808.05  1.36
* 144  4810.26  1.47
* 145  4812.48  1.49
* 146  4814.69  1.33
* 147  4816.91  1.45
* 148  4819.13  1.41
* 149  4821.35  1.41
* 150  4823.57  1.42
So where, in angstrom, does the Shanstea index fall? 4657.67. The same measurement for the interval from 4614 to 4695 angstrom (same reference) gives 4657.67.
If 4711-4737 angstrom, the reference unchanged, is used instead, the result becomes 4713.77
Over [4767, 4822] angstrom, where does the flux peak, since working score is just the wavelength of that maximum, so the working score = 4788.16 angstrom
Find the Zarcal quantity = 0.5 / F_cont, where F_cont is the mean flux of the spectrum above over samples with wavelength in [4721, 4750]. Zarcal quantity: 0.352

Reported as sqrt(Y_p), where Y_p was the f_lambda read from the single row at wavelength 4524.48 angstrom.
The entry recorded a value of 1.26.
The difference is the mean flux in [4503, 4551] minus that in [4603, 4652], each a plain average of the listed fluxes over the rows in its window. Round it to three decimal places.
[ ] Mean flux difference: 0.084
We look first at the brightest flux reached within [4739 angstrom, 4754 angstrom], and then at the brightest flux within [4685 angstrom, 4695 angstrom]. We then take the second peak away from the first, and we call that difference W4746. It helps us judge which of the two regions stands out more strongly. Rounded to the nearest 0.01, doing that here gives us -0.10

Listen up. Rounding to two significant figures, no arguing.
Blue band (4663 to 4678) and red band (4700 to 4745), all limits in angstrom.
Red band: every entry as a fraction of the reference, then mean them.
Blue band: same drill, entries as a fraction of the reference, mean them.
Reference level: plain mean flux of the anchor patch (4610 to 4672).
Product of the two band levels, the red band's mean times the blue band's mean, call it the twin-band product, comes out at 0.98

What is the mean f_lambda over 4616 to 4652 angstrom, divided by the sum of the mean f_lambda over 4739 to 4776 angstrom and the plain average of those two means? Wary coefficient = 0.517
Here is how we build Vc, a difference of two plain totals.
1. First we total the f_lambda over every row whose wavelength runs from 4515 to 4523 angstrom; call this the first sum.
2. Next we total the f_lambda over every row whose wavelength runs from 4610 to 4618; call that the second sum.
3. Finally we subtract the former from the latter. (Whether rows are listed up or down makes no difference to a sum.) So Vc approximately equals -0.3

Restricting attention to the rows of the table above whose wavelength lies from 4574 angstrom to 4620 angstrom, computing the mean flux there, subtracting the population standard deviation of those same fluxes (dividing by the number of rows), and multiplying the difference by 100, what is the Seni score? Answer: 145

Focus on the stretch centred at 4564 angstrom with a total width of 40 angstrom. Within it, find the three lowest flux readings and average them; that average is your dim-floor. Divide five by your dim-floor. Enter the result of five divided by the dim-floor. 3.57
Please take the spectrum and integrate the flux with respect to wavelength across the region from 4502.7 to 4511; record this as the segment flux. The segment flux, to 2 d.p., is 13.37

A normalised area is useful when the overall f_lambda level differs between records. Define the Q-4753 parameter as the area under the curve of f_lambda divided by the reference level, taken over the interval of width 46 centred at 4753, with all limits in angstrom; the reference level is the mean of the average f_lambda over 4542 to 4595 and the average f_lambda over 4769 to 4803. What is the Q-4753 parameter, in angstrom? 45.1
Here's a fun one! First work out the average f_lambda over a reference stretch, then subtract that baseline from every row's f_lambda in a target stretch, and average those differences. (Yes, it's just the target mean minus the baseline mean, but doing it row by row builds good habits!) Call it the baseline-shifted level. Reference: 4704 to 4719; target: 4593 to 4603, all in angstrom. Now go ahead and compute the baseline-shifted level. 0.021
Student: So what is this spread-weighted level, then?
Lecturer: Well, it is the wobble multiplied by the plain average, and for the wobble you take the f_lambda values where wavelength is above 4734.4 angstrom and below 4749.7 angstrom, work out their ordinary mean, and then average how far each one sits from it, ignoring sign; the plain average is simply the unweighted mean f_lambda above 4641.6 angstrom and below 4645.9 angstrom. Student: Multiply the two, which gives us 0.068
